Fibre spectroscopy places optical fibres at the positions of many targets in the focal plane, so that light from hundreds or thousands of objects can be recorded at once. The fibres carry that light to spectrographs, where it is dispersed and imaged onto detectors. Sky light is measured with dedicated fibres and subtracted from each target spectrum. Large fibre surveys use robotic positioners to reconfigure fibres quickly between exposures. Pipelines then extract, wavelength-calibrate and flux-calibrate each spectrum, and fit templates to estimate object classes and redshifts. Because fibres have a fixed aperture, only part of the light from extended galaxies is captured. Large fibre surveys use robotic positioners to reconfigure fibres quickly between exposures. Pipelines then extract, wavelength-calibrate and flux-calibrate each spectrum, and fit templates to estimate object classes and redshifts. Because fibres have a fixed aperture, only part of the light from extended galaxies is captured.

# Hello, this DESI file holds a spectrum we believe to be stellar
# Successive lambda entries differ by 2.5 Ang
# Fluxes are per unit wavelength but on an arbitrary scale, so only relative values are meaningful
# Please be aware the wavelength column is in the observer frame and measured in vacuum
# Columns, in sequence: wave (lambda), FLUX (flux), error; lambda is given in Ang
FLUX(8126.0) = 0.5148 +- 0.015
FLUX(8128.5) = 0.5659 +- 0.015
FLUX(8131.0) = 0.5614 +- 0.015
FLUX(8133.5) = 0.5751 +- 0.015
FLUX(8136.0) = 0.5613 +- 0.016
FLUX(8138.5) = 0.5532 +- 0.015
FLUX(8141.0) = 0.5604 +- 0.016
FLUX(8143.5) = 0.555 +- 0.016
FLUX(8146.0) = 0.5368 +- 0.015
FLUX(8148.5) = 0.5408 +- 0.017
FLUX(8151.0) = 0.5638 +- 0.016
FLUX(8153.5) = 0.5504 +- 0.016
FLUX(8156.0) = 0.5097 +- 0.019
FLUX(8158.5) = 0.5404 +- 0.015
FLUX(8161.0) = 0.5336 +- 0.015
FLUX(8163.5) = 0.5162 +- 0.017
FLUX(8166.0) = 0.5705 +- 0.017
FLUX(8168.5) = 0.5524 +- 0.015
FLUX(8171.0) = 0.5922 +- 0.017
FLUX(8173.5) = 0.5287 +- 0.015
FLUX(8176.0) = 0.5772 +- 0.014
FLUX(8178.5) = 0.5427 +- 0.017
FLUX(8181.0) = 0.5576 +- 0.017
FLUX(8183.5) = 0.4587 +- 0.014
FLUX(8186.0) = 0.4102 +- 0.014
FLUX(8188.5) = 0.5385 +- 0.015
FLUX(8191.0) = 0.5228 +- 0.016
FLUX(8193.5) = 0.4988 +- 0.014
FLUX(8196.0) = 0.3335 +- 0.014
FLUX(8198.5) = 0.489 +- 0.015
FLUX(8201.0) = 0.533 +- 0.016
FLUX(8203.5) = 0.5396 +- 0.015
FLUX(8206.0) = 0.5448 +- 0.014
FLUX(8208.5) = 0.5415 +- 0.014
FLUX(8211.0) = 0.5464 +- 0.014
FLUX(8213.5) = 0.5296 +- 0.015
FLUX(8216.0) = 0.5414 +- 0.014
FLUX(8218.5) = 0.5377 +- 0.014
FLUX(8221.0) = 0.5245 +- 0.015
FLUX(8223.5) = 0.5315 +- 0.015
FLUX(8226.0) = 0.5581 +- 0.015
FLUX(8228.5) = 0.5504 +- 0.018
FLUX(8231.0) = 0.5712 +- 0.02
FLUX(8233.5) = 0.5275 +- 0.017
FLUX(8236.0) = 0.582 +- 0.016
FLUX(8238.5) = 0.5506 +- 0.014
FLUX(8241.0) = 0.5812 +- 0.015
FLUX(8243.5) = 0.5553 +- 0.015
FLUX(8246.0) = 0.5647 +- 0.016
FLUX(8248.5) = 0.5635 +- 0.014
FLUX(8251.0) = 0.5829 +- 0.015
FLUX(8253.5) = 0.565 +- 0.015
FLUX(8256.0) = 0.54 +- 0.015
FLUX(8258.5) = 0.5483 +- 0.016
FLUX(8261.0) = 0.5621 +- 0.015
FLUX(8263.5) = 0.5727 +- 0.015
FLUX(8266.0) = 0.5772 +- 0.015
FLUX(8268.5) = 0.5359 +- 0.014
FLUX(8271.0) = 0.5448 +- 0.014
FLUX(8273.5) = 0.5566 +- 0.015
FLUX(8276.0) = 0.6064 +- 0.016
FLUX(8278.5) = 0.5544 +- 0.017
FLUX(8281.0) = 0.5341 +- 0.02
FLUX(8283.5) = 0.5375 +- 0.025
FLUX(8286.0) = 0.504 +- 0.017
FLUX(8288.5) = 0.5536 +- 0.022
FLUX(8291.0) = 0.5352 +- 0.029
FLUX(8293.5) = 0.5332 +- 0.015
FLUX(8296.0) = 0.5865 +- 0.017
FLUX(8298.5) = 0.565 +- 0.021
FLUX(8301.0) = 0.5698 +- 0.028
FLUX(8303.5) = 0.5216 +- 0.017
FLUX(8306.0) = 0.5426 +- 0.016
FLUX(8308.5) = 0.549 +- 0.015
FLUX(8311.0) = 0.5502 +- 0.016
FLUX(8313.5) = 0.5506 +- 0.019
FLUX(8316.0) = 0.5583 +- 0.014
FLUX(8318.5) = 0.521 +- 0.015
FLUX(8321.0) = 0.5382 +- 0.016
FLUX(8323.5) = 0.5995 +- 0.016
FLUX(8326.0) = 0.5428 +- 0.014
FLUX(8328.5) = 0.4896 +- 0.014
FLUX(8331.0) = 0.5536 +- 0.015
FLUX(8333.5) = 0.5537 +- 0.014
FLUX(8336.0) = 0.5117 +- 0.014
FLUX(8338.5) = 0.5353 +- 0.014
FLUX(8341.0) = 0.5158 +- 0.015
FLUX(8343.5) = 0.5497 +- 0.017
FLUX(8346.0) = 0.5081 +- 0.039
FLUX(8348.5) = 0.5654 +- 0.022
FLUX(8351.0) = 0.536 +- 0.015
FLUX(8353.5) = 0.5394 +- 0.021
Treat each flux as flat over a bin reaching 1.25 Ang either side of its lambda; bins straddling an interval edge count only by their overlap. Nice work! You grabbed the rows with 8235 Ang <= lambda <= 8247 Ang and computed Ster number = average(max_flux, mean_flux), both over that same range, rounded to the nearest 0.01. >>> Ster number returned 0.57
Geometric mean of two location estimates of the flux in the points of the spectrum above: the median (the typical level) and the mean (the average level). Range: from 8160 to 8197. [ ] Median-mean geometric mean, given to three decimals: 0.525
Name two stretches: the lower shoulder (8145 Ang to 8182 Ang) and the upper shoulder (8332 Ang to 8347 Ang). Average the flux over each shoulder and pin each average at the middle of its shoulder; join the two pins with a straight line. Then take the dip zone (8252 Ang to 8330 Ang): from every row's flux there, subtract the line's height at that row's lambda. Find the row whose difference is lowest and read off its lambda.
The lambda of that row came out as 8328.5 Ang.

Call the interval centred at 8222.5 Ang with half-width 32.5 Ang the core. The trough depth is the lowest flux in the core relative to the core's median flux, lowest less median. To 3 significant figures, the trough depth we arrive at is -0.210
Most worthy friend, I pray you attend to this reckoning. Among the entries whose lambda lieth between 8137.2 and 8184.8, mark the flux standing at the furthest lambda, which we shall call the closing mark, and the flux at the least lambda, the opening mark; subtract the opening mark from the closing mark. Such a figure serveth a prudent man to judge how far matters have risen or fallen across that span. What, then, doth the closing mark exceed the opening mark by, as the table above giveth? -0.09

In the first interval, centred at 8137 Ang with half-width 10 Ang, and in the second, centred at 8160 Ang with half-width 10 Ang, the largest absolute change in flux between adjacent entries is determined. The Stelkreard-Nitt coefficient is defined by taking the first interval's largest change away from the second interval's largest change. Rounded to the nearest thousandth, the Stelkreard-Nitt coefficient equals 0.036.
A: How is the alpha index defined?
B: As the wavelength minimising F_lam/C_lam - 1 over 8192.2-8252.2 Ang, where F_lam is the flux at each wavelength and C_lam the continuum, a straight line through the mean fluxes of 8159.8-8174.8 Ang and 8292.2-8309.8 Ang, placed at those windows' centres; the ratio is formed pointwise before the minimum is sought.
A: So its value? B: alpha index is 8196.0 Ang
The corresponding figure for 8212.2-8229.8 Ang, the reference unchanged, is 8221.0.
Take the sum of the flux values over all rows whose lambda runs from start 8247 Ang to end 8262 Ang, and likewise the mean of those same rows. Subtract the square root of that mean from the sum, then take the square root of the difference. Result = 1.62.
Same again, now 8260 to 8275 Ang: 1.61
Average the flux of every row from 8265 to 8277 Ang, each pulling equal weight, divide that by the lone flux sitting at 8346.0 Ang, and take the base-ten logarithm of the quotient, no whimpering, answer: 0.045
